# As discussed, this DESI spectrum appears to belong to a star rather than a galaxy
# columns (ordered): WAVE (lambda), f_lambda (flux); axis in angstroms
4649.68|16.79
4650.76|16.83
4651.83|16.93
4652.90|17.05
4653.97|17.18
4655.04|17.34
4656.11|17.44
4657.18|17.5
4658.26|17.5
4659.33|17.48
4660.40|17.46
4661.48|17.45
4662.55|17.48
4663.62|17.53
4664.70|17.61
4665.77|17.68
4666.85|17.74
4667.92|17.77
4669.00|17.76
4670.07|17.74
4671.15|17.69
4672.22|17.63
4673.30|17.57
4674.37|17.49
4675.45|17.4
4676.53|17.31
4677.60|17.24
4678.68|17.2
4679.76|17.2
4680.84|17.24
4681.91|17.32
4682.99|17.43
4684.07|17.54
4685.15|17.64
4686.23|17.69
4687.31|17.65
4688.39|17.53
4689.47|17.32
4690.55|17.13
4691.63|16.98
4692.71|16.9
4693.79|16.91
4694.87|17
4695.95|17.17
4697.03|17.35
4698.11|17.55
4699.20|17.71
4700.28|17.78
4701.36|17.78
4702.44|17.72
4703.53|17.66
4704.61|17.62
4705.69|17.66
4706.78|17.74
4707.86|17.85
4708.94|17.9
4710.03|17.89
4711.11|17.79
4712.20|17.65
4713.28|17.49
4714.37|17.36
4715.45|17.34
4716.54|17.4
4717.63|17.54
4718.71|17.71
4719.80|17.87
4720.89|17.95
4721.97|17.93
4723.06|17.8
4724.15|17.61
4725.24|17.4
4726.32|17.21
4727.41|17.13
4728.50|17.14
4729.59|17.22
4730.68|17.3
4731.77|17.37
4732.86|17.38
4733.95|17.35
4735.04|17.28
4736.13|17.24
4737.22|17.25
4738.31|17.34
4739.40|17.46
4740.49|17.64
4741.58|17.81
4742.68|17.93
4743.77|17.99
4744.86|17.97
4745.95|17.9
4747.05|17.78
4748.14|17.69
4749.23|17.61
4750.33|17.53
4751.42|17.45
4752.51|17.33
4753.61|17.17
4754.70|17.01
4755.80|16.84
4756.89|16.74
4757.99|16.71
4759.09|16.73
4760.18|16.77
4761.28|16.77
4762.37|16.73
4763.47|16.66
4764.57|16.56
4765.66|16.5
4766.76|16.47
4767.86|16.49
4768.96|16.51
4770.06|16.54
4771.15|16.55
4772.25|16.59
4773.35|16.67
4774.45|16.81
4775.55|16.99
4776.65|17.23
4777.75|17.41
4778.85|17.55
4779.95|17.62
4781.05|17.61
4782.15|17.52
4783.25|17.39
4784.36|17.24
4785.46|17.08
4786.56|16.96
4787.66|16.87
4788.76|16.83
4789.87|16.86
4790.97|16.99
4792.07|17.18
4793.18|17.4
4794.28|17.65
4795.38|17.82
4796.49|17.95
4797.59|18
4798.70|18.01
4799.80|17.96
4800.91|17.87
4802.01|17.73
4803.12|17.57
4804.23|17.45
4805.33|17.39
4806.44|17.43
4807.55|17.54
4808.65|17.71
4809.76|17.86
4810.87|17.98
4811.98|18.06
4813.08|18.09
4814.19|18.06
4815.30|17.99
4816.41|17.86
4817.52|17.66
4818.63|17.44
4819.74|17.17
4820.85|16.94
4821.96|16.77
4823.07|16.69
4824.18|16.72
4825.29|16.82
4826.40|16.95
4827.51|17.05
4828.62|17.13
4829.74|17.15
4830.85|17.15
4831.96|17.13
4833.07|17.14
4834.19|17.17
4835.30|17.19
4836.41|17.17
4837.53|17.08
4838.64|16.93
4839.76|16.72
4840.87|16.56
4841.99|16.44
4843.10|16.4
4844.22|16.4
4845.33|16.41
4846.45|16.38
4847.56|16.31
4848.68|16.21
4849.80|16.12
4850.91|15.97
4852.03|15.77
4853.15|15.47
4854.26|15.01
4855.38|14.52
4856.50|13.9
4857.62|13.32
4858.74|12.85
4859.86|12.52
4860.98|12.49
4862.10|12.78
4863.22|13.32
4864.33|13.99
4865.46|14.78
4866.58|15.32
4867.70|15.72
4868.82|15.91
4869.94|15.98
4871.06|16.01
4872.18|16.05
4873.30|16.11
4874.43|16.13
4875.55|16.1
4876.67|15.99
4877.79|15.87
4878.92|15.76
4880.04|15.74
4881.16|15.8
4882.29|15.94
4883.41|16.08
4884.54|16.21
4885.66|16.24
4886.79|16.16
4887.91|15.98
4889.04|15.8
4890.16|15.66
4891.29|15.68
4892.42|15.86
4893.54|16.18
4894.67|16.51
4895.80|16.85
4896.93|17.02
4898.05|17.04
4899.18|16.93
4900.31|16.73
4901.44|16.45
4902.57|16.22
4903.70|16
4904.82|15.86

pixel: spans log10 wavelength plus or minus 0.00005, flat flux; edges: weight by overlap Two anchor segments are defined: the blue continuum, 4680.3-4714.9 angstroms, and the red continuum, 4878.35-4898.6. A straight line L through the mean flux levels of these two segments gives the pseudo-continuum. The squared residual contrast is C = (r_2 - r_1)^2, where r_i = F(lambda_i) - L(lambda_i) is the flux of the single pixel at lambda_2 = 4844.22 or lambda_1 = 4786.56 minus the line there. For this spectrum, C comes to 0.0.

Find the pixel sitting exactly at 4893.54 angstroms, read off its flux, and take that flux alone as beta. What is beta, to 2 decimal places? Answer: 16.18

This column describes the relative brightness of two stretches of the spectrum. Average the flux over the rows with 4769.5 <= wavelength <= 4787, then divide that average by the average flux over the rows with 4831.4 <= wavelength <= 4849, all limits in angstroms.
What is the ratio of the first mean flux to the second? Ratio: 1.02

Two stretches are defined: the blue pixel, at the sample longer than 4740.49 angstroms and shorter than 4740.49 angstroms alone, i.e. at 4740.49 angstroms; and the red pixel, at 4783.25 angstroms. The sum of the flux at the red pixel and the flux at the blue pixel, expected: 35.0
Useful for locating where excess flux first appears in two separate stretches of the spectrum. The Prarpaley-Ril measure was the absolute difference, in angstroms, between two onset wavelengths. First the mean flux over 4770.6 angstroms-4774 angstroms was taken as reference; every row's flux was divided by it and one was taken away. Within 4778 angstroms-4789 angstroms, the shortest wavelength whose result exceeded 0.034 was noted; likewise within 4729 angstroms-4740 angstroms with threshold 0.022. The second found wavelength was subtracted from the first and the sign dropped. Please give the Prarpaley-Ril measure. 49.3 angstroms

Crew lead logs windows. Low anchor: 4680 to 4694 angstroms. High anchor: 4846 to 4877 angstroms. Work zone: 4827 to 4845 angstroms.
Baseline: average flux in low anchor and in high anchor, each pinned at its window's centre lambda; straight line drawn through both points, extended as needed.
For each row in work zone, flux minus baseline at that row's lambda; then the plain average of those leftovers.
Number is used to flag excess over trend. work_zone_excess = 1.6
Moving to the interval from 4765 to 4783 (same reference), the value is 0.8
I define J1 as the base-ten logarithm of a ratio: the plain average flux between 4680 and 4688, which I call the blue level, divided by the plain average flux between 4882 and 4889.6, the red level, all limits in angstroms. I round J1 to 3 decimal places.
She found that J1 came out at 0.037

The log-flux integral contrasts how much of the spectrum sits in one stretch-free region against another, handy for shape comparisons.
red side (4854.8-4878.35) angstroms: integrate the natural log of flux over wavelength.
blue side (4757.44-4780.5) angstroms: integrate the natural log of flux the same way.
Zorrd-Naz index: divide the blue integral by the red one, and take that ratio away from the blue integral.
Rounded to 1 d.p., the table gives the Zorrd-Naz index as 64.0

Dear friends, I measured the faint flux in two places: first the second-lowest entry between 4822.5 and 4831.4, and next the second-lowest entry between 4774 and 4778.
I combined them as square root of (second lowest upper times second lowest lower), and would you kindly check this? 16.9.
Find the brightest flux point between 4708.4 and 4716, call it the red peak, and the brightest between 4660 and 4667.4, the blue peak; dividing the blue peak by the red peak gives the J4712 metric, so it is 0.99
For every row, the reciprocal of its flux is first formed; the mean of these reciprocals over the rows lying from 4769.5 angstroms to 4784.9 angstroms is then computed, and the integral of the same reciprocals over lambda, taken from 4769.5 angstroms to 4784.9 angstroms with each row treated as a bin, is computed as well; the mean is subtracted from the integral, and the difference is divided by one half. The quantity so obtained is 1.68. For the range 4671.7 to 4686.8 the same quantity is 1.62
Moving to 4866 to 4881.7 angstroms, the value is 1.85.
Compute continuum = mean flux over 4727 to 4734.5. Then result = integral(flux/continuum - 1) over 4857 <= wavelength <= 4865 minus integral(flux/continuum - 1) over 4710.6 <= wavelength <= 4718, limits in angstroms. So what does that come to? -2.0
